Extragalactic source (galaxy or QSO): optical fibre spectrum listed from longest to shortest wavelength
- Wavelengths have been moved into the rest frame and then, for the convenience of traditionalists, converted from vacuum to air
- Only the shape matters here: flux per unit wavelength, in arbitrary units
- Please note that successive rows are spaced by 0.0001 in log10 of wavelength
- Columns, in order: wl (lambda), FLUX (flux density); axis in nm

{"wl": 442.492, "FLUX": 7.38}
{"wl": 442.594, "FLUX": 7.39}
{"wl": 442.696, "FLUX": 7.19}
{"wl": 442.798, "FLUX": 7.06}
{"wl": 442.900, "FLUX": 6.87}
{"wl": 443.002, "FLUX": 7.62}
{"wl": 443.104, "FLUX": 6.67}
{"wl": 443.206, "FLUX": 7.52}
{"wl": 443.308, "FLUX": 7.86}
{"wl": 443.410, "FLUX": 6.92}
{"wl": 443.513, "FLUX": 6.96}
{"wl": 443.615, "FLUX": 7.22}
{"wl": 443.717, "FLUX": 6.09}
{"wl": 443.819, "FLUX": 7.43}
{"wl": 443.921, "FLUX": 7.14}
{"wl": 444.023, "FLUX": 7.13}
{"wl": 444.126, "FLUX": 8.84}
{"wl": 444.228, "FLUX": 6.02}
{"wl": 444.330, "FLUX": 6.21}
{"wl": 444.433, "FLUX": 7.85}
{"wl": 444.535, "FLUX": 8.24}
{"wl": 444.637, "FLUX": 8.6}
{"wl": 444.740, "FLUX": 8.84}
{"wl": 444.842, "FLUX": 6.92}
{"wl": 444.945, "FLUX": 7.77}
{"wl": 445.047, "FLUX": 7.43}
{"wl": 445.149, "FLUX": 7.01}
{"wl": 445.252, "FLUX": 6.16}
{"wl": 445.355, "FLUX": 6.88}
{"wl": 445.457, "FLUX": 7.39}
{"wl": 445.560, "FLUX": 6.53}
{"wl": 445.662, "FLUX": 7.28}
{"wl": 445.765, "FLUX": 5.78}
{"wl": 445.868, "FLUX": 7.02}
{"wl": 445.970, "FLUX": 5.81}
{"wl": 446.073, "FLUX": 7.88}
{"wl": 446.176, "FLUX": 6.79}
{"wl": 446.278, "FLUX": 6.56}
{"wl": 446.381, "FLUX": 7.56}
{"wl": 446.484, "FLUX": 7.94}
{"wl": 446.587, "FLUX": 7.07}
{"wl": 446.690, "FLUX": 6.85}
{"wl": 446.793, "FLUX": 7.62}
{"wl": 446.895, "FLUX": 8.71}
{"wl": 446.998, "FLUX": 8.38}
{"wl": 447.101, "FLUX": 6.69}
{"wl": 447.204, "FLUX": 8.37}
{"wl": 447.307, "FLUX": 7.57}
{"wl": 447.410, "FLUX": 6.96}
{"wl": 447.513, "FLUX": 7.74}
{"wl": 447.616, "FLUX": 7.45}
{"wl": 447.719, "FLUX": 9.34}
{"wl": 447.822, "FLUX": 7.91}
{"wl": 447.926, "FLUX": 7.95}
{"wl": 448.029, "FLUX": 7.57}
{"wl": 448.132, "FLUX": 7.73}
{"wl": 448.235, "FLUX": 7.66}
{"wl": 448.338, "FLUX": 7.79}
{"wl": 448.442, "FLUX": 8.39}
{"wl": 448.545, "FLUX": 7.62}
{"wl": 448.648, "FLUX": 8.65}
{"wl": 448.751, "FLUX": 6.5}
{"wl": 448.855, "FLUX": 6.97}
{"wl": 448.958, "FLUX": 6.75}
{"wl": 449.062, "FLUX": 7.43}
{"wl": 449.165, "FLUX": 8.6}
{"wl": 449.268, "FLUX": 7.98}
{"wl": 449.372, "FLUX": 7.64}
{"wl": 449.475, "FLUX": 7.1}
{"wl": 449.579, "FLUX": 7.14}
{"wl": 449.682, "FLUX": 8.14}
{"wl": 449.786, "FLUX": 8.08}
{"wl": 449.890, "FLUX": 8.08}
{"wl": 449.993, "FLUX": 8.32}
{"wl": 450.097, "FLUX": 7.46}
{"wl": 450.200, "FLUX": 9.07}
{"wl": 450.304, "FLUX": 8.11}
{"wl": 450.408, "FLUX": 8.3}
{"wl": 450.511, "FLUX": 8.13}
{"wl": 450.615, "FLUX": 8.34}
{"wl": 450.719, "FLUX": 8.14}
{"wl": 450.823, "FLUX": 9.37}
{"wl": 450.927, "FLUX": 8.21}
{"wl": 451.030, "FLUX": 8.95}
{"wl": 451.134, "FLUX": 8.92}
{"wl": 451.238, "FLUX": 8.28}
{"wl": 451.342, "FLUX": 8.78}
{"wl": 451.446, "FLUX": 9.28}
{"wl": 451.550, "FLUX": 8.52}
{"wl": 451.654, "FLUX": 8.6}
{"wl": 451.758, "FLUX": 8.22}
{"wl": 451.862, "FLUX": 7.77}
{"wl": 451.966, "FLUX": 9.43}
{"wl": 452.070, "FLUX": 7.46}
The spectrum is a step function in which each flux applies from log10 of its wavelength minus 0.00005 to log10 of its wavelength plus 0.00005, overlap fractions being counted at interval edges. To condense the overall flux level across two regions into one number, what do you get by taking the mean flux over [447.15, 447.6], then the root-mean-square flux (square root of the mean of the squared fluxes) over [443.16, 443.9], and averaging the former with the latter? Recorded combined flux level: 7.4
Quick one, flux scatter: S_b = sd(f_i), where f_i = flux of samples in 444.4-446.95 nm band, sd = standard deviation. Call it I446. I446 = 0.8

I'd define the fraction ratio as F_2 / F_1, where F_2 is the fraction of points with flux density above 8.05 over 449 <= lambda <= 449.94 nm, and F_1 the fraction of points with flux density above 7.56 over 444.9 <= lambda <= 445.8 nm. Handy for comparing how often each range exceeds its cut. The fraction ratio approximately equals 4.0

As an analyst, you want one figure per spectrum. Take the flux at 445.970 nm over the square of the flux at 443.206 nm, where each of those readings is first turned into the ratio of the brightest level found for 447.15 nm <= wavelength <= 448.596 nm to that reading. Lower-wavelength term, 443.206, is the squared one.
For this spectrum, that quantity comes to 1.0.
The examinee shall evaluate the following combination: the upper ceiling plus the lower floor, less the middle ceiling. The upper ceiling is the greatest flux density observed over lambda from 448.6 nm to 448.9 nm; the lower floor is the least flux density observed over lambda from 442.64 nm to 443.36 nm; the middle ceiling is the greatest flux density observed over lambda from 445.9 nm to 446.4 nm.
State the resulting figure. 7.44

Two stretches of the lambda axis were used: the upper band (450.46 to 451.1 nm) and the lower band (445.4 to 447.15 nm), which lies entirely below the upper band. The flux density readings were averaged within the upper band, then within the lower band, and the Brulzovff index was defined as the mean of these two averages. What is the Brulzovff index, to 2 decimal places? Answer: 7.85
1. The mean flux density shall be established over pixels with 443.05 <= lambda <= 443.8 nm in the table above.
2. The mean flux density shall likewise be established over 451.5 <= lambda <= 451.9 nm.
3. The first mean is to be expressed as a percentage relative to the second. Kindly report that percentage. 85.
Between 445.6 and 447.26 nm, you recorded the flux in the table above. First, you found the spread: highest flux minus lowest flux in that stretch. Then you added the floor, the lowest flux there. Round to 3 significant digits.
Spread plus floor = 8.71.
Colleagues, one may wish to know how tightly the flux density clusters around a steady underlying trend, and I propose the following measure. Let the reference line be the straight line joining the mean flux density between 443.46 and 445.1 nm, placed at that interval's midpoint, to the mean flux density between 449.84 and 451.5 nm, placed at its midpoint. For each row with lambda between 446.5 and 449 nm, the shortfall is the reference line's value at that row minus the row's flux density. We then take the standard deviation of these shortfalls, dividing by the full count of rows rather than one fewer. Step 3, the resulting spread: 0.72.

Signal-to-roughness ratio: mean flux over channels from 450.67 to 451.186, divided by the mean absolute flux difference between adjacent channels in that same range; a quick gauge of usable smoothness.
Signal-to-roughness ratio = 11.0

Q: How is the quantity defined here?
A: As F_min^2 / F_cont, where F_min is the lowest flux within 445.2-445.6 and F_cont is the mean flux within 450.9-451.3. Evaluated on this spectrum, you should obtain 4.4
